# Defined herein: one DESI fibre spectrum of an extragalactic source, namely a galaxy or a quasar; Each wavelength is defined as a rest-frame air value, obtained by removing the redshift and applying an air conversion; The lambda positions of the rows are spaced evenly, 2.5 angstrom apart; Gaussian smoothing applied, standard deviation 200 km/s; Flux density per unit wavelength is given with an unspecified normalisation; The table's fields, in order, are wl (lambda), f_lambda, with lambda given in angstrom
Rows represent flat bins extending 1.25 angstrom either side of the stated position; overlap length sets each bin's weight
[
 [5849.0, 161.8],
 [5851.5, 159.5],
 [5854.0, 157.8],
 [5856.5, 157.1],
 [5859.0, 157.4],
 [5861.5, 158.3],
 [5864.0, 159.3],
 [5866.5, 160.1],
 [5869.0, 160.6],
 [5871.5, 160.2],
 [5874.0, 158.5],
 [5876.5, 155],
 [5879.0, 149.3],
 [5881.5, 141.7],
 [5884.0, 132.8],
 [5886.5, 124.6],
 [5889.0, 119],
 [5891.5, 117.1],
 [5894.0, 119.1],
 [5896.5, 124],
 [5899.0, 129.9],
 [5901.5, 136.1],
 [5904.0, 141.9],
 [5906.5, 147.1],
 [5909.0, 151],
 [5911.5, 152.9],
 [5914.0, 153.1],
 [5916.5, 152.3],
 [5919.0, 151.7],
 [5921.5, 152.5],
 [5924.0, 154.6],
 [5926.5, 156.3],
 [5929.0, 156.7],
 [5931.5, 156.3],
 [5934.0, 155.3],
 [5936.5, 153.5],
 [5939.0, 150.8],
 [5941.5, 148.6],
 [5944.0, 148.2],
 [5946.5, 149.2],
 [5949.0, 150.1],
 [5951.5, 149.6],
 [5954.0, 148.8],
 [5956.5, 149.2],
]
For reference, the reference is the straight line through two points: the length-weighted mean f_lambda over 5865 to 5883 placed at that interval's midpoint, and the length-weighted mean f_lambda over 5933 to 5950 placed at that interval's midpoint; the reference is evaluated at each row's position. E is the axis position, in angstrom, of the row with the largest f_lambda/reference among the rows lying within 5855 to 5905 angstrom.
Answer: 5869.0 angstrom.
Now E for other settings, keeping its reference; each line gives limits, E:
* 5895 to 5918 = 5914.0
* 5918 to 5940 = 5929.0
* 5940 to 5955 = 5949.0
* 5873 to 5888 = 5874.0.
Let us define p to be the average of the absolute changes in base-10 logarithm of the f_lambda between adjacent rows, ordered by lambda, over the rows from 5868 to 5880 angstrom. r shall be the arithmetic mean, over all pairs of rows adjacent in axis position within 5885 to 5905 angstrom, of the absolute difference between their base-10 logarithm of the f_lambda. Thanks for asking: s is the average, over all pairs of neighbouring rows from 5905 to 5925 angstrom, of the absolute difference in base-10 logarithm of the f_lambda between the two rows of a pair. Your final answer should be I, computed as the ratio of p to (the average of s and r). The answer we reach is 0.79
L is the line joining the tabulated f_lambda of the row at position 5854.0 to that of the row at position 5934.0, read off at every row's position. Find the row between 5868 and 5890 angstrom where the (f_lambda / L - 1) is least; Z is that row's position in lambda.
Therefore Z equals 5889.0 angstrom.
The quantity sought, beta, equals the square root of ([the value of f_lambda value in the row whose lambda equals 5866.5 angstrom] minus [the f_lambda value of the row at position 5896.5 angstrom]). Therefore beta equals 6.0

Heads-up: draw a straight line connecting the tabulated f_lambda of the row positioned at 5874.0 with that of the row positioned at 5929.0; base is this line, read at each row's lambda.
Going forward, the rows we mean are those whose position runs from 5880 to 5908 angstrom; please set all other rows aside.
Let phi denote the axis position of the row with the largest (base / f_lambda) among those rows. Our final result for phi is 5891.5 angstrom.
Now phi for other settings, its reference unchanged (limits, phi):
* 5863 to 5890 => 5889.0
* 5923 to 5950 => 5944.0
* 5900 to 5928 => 5901.5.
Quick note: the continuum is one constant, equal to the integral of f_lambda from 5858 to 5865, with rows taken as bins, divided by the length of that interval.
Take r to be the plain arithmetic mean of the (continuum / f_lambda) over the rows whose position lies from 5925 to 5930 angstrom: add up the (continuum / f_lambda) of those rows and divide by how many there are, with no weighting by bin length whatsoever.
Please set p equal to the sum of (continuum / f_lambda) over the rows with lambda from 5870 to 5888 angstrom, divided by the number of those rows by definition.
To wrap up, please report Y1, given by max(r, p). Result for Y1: 1.09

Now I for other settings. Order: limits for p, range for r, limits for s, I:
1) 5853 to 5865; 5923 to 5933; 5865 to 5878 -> 0.61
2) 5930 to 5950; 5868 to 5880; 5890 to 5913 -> 0.37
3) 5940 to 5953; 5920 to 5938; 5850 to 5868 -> 0.69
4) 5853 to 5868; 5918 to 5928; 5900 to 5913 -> 0.24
